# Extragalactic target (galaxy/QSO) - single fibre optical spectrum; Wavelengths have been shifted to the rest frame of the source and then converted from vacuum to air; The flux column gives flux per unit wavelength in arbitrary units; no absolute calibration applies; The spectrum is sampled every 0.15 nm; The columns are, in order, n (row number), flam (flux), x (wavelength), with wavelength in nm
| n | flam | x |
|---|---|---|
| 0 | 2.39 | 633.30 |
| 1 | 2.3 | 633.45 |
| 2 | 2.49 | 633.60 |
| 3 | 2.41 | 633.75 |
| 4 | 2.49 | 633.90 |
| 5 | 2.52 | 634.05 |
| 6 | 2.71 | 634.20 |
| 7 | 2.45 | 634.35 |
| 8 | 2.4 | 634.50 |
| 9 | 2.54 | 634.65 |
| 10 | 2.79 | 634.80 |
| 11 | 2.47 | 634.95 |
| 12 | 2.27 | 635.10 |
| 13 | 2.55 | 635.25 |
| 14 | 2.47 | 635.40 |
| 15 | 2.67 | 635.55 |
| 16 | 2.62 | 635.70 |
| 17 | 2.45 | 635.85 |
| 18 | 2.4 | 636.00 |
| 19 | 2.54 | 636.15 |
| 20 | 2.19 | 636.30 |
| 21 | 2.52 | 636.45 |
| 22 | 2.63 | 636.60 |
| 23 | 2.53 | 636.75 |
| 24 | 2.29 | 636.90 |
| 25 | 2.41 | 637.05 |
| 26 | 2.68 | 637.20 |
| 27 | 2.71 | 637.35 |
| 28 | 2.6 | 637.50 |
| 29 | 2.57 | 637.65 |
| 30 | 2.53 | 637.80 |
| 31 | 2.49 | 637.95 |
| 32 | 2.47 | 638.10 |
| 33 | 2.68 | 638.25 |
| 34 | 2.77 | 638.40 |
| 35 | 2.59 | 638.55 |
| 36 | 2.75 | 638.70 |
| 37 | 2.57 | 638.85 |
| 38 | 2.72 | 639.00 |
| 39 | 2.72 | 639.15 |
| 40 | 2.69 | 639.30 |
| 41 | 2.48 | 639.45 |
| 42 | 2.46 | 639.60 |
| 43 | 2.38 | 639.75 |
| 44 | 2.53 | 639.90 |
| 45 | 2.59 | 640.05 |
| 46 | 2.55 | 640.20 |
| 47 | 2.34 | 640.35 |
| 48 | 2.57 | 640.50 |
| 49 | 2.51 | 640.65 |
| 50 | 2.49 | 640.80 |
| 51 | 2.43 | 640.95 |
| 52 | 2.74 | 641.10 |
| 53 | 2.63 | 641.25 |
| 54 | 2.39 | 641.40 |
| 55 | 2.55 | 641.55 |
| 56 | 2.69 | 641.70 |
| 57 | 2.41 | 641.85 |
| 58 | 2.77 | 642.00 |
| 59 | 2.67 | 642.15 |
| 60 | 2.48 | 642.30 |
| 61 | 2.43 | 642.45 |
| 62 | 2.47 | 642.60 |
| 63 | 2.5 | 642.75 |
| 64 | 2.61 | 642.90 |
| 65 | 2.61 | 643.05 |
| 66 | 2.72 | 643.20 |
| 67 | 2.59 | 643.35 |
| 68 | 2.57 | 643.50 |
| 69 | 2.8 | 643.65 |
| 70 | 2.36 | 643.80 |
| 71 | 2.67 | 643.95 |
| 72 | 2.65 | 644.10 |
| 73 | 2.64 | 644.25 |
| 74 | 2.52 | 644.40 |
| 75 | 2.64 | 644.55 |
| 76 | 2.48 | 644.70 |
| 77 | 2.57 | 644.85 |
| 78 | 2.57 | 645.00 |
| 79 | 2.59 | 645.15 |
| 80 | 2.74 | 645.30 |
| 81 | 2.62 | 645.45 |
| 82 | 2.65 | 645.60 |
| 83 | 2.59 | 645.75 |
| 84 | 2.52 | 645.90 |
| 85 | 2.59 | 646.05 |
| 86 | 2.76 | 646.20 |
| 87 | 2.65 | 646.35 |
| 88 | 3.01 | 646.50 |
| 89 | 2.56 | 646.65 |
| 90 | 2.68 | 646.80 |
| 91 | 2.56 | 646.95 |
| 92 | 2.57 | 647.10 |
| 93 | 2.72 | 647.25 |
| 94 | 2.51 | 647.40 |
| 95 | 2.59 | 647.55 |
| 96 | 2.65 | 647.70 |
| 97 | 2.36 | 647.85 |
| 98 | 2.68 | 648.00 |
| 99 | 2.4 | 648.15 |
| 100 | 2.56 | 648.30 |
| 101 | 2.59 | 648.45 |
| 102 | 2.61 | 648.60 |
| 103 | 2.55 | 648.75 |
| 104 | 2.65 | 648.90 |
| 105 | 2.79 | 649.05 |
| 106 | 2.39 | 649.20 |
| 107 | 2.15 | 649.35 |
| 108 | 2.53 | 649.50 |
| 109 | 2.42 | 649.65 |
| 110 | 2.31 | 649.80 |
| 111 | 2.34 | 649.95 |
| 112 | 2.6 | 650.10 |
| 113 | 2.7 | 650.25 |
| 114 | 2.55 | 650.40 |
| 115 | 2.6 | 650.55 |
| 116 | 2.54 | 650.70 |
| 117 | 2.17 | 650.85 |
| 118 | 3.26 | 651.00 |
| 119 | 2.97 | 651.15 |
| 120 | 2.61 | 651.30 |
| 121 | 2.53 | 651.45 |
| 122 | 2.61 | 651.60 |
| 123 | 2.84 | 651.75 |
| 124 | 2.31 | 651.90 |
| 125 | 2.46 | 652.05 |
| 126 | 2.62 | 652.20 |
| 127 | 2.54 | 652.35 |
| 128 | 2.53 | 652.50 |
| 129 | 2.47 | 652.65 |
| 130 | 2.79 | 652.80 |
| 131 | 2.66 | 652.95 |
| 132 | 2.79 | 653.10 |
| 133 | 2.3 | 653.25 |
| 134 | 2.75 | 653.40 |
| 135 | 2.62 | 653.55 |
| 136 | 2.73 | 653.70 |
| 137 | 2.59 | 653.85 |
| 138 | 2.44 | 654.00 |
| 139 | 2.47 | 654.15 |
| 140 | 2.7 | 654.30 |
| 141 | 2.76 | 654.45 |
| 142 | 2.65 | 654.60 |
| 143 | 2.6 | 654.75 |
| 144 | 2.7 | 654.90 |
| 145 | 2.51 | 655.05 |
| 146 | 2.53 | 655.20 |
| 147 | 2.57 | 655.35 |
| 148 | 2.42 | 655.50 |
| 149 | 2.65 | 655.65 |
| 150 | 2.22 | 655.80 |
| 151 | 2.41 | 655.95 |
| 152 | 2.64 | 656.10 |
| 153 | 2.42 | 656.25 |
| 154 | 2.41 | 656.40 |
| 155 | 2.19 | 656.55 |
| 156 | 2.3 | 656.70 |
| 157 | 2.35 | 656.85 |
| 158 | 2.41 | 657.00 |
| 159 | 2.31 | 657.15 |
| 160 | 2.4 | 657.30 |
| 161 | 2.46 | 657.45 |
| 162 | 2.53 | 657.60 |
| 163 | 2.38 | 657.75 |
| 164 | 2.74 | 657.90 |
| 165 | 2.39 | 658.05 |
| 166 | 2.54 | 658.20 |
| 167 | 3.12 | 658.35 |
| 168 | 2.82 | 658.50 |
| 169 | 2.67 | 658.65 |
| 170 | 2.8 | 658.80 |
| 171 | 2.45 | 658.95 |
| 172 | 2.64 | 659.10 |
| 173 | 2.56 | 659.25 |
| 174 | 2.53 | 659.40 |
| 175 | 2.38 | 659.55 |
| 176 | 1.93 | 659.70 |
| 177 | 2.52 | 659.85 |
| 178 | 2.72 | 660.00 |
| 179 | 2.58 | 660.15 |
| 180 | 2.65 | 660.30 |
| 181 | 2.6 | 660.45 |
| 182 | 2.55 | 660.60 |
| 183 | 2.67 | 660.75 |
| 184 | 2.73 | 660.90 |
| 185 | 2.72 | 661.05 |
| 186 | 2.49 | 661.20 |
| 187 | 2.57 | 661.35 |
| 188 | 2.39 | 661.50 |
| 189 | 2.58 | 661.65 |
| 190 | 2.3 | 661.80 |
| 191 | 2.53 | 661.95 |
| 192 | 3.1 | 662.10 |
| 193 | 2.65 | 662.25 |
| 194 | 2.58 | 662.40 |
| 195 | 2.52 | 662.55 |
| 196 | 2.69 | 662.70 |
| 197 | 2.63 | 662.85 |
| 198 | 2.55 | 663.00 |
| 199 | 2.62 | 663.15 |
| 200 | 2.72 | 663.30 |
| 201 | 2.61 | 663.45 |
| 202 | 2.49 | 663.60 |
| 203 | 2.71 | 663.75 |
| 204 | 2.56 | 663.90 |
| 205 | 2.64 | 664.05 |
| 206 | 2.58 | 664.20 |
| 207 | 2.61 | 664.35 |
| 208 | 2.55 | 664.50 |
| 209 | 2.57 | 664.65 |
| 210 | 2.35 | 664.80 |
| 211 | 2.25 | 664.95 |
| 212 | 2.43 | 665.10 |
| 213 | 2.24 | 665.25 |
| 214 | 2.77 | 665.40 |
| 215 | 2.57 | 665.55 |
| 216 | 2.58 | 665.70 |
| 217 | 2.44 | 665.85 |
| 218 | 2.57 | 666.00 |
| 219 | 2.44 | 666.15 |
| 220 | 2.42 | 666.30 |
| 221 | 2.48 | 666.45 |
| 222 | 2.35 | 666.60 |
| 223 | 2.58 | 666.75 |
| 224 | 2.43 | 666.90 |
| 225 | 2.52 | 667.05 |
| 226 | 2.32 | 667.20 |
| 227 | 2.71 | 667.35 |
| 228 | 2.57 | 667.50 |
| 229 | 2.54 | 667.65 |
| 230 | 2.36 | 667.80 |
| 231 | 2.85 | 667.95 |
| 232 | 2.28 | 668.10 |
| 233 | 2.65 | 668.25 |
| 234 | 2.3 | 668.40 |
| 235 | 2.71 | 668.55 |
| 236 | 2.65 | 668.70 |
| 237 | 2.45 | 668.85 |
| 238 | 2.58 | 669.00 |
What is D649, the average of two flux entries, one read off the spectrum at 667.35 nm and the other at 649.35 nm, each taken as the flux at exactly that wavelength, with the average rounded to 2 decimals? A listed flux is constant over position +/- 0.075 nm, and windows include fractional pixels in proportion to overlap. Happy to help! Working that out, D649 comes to 2.43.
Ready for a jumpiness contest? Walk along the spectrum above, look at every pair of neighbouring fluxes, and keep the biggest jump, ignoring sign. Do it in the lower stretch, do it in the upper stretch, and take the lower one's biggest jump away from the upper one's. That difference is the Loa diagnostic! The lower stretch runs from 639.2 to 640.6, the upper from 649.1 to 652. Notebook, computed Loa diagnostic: 0.9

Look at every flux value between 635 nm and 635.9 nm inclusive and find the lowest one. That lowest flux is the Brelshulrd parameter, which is 2.27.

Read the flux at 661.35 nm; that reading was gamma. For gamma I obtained 2.57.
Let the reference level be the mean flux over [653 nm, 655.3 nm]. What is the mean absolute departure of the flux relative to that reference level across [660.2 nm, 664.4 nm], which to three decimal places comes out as 0.088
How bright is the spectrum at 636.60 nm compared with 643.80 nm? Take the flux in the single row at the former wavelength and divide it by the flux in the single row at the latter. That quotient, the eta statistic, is 1.11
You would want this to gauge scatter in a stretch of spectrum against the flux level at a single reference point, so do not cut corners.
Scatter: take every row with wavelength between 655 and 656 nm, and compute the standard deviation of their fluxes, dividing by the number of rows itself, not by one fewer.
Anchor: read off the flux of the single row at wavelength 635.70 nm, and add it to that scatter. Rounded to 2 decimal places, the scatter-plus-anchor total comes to 2.75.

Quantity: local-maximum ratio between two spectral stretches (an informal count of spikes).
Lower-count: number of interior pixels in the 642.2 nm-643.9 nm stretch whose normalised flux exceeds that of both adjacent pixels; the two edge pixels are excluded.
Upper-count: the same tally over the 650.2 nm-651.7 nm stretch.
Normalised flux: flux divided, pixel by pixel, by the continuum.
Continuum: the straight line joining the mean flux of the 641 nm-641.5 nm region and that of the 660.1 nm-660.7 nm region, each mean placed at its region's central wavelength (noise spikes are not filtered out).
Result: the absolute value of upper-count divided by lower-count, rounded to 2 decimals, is 0.67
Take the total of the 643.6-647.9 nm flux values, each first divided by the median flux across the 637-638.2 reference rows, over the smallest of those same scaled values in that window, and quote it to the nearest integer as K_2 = 32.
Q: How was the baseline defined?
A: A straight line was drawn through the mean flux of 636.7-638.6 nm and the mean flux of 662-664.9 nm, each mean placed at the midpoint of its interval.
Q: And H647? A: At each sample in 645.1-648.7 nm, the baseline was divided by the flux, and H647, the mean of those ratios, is 0.99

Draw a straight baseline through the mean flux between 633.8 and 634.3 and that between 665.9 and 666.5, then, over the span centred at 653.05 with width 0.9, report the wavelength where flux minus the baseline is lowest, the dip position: 653.25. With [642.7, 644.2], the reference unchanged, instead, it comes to 643.80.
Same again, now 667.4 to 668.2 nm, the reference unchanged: 668.10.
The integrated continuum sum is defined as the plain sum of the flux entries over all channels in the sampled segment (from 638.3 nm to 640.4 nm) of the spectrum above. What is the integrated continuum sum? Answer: 36.1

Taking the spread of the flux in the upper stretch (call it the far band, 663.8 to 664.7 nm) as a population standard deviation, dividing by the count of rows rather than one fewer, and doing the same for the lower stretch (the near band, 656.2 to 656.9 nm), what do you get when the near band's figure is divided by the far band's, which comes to 2.7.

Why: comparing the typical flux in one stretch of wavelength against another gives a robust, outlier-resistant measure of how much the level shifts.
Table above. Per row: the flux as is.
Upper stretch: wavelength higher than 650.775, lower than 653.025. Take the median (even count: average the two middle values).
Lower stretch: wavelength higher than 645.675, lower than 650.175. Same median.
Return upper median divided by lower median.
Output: 1.01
